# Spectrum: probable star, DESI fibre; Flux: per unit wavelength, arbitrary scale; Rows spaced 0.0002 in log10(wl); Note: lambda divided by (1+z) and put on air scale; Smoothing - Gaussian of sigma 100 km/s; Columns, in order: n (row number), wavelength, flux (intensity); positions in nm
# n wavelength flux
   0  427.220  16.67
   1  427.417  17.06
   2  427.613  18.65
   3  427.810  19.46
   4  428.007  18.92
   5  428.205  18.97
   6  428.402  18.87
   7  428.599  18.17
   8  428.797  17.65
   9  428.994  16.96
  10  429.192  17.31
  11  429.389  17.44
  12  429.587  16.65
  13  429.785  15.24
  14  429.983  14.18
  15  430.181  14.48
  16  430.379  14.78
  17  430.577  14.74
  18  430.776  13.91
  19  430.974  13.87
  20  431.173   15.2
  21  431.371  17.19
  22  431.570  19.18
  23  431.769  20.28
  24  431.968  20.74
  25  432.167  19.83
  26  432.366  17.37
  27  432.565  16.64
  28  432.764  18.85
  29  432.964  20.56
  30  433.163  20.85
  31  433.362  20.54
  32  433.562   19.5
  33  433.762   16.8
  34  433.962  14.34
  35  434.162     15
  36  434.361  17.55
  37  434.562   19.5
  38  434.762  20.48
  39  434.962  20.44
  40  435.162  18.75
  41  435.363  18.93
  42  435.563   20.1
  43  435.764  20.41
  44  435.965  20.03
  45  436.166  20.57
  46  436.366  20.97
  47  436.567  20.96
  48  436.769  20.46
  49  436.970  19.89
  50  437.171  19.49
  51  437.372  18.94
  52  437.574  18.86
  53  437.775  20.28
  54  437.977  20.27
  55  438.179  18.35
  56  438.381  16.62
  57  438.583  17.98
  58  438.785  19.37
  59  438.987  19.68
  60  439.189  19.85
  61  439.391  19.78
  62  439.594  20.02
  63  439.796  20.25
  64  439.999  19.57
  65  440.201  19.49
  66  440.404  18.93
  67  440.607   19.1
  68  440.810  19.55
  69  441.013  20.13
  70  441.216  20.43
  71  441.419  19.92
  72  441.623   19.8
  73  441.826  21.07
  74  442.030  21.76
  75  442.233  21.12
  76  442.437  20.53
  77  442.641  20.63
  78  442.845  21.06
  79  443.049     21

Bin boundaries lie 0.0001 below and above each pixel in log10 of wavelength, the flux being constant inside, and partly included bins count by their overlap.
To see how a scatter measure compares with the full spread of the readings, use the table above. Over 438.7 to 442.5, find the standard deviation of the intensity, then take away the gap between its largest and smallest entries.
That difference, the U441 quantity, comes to -2.1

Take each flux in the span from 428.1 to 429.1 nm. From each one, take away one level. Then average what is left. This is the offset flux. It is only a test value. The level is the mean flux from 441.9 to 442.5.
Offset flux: -3.0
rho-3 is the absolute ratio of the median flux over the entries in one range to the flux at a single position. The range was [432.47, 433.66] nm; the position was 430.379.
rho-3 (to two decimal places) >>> 1.35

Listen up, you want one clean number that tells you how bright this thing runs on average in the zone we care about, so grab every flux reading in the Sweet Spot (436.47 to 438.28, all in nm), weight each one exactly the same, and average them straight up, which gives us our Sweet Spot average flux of 19.7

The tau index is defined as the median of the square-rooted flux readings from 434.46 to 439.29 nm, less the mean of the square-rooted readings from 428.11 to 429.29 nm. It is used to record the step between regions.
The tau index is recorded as 0.22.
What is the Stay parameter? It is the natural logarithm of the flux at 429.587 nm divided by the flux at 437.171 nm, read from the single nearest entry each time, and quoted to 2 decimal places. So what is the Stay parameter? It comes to -0.16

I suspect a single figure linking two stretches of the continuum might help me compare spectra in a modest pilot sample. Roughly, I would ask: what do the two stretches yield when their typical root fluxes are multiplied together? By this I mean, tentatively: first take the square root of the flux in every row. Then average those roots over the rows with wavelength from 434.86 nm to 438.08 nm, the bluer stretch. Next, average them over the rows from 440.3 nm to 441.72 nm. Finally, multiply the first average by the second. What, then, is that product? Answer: 19.8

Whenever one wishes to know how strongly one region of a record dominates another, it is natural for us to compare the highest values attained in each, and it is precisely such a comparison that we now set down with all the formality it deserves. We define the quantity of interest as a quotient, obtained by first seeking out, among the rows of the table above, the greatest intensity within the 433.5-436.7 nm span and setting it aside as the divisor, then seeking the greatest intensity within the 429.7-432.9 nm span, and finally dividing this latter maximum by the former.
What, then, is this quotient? 0.99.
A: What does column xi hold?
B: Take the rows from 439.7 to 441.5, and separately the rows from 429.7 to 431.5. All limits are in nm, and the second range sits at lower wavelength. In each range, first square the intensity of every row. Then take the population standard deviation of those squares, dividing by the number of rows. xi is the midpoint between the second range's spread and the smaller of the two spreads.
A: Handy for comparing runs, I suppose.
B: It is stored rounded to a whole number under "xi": 24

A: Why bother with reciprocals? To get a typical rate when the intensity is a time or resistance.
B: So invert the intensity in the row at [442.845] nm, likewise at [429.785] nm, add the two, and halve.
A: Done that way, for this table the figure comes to 0.0566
